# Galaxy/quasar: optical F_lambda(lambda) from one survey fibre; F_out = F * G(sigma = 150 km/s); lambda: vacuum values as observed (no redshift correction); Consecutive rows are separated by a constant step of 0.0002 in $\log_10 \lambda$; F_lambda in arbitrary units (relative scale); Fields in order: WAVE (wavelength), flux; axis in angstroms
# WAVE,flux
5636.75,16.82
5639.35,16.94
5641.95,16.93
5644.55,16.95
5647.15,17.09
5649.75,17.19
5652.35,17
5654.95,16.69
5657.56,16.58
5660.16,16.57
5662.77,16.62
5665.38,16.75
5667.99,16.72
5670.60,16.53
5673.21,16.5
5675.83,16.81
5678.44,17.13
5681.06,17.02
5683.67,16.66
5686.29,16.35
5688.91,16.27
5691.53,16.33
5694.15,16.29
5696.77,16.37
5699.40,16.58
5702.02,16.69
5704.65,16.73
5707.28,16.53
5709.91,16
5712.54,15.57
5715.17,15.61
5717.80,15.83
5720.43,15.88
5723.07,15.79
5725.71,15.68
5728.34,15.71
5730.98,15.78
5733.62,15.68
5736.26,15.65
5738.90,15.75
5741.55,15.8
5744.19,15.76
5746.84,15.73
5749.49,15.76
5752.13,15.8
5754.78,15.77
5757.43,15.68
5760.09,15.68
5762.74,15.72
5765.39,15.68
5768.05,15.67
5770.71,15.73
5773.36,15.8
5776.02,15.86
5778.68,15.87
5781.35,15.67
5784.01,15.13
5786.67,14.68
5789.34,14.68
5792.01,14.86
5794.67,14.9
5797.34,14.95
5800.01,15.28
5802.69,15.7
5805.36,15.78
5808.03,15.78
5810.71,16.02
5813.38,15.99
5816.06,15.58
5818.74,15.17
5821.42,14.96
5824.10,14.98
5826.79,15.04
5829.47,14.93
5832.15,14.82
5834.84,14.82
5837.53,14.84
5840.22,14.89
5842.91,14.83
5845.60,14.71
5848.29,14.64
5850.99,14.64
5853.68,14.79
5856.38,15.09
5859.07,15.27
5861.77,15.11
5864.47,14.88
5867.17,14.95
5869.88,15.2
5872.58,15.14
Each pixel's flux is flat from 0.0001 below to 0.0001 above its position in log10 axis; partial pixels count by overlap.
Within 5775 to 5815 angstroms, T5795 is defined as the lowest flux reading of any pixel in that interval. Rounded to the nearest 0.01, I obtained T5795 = 14.68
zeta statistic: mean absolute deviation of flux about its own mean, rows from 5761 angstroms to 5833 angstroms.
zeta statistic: 0.41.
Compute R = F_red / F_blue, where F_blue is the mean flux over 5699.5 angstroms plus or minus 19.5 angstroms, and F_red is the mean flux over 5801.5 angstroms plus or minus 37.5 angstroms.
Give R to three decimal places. 0.939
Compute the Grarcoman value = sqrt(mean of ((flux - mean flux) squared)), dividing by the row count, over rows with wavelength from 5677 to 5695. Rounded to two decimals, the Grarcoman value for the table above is 0.34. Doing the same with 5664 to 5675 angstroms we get 0.11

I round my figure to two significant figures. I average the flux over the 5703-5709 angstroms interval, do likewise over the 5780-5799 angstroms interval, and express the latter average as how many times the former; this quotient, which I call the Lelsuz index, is 0.90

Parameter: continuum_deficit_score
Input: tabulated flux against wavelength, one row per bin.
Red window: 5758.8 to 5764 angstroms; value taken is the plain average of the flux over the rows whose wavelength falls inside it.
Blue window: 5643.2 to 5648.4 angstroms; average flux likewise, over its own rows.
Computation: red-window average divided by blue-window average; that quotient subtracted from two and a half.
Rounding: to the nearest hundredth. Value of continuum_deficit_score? 1.58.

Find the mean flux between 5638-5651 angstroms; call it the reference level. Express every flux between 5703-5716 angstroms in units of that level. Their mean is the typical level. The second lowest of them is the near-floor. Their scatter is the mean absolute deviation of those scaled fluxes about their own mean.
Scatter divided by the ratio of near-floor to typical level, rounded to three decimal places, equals 0.026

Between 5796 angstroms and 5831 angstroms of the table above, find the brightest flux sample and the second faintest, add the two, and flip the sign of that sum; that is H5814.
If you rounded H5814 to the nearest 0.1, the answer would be -31.0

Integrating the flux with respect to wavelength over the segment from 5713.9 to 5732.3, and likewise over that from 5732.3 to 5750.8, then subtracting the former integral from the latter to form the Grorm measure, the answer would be 1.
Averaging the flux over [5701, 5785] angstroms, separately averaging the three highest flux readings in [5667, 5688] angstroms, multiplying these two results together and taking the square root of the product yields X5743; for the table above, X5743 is 16.4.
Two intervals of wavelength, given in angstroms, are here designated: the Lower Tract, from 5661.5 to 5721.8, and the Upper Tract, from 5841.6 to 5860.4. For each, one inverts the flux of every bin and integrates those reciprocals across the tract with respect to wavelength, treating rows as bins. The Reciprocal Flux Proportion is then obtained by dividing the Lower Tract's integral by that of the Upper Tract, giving 2.9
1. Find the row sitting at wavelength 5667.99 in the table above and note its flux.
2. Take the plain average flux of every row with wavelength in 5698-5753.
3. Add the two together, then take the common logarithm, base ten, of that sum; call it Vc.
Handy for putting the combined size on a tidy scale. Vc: 1.514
